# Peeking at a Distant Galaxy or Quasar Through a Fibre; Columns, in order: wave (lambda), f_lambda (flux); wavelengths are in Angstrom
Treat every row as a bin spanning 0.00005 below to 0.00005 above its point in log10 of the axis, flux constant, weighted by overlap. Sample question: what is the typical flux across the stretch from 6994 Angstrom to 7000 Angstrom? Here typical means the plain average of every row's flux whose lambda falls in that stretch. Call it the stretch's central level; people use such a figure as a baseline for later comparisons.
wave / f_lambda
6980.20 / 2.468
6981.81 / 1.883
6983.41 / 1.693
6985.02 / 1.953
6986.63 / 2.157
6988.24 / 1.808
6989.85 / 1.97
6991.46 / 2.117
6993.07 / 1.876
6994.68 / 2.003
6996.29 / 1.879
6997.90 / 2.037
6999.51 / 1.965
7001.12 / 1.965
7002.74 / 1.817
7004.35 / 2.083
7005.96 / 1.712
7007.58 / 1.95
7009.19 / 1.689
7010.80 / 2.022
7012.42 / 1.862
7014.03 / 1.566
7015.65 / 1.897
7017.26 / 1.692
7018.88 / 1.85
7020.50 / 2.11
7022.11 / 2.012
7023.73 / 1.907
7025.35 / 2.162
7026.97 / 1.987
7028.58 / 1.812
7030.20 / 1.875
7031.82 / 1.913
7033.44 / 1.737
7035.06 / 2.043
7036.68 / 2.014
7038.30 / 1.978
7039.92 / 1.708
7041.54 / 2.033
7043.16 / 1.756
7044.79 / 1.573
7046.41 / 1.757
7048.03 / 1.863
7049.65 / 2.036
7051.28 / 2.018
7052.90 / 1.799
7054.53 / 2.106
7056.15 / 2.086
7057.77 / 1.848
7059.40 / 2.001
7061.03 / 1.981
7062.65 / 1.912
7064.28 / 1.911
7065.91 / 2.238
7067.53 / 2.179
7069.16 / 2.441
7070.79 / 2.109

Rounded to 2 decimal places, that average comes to 1.97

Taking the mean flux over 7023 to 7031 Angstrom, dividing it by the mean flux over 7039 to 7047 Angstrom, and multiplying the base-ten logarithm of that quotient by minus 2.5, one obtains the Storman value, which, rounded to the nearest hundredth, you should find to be -0.11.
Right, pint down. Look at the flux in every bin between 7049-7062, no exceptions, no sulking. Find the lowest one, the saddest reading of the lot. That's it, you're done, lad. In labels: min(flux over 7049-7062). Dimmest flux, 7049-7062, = 1.799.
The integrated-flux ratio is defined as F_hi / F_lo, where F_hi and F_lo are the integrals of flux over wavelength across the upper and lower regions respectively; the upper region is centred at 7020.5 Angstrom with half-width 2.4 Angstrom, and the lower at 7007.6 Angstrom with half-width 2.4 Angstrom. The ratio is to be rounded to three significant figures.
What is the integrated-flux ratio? 1.12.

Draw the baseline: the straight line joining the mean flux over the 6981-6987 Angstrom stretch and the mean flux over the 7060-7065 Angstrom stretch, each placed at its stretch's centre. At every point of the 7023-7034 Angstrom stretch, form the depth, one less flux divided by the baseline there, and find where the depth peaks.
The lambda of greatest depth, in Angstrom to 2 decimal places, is 7033.44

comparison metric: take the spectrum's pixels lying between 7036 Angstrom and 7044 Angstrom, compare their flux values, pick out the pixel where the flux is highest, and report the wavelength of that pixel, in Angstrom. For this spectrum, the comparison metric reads 7041.54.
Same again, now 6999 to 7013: 7004.35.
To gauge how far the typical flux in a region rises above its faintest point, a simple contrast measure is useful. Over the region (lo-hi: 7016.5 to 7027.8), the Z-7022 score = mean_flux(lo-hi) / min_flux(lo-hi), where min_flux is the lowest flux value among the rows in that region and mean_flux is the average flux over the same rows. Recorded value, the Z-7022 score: 1.16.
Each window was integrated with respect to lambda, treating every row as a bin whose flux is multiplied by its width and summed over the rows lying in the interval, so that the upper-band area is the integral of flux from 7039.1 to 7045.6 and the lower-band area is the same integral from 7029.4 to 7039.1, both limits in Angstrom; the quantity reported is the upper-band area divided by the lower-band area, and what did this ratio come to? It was 0.61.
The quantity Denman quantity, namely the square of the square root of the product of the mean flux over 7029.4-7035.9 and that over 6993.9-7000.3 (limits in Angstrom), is 3.73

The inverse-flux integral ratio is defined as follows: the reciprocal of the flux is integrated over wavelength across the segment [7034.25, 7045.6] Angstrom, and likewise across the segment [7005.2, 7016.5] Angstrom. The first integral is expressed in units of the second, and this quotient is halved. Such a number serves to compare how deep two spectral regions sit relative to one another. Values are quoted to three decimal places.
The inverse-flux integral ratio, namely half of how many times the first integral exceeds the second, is 0.488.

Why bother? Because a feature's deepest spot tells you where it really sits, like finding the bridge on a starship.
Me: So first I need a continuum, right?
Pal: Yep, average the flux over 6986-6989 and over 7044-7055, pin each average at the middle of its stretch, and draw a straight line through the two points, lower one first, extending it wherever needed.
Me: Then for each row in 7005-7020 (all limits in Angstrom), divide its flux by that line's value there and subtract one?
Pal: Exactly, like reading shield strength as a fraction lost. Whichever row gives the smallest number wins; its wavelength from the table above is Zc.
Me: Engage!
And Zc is 7014.03 Angstrom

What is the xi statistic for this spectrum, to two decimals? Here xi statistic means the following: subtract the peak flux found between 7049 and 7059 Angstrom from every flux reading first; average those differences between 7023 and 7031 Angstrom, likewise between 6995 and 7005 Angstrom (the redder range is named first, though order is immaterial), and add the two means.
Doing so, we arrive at -0.31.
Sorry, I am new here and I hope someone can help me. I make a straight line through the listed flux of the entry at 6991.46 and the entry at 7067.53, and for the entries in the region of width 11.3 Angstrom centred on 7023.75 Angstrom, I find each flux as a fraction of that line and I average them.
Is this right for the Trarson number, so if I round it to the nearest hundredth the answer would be 0.92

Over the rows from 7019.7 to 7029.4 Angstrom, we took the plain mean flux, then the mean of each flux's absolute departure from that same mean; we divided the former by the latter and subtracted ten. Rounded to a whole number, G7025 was 11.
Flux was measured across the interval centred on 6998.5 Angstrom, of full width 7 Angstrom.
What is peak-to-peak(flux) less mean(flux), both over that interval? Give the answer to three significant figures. -1.80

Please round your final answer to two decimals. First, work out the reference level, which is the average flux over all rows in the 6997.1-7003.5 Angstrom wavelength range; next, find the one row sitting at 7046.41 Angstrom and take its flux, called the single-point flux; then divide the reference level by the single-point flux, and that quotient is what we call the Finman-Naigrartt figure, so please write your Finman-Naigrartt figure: 1.11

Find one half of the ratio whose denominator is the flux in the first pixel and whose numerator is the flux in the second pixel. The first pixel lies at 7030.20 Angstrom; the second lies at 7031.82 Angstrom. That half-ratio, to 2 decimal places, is 0.51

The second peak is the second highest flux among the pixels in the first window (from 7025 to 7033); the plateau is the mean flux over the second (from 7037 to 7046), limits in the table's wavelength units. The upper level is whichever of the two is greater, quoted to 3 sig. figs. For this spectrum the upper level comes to 1.99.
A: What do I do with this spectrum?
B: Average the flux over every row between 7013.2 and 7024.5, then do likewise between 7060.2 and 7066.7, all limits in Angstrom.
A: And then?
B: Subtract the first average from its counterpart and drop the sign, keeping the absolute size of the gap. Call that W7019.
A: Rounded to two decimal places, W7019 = 0.15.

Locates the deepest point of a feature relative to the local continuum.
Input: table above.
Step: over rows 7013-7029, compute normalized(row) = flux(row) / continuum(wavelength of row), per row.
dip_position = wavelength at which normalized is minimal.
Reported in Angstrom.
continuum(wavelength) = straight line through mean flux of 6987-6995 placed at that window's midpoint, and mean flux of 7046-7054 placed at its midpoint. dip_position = 7014.03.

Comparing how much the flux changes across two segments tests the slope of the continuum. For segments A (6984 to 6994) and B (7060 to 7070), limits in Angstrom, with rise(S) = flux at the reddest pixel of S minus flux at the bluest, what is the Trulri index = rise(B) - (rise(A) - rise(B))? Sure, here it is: 1.0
